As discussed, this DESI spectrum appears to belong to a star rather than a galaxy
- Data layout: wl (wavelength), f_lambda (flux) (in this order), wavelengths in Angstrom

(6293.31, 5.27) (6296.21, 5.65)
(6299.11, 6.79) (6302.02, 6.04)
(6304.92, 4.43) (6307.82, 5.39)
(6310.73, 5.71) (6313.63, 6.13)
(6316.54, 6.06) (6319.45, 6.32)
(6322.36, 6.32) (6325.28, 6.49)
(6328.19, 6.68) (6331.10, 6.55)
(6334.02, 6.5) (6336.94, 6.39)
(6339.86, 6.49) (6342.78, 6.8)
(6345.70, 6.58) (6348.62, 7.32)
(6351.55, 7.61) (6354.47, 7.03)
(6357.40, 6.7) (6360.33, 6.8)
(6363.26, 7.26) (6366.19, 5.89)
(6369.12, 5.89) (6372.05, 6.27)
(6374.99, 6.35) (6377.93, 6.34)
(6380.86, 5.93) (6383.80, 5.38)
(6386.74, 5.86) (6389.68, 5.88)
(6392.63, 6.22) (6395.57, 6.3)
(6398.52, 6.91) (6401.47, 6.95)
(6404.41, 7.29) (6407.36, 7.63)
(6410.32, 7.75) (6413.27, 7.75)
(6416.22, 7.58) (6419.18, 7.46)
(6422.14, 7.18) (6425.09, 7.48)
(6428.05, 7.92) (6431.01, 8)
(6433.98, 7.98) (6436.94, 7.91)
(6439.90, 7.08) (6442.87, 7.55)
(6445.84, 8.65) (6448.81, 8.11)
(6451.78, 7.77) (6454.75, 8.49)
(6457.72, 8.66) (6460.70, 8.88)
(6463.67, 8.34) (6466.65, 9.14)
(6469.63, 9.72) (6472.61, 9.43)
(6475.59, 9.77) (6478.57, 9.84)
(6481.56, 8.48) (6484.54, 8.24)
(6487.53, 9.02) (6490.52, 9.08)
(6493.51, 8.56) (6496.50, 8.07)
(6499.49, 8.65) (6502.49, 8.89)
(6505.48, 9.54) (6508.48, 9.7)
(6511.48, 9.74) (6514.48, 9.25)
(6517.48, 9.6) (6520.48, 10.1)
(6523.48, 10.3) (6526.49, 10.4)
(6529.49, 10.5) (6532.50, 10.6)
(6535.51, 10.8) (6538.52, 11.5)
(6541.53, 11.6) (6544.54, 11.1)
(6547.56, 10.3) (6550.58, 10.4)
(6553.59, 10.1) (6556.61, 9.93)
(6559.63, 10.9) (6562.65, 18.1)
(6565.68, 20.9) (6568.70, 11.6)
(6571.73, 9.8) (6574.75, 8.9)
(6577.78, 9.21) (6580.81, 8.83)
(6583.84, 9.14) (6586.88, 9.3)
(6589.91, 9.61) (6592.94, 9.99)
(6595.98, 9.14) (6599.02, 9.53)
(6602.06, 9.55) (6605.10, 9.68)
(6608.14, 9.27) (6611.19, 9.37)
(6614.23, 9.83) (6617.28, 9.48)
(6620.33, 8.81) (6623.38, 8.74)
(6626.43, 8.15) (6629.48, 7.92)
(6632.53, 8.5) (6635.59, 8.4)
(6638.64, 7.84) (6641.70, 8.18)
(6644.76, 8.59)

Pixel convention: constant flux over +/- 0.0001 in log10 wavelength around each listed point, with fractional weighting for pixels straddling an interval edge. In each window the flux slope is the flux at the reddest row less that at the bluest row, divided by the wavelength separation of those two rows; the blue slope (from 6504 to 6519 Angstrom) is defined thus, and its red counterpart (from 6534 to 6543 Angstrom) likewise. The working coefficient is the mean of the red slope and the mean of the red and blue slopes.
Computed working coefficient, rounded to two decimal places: 0.10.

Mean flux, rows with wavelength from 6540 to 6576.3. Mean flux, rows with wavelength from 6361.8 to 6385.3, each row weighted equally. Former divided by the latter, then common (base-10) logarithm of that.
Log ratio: 0.29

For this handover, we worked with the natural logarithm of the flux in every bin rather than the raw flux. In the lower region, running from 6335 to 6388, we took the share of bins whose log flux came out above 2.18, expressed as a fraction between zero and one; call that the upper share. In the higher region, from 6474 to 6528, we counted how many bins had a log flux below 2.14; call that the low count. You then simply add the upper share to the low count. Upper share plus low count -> 3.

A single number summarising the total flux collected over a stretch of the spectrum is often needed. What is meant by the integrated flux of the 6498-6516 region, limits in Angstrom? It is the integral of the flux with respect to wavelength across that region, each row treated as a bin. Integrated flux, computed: 167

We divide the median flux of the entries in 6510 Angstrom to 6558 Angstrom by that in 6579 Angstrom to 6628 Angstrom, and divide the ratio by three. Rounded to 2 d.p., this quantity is 0.37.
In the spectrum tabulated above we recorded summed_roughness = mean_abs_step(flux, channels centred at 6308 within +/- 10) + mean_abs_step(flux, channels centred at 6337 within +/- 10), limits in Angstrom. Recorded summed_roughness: 0.84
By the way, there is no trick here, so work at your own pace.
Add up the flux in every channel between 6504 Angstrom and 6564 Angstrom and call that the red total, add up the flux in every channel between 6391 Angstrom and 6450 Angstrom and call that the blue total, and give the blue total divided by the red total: 0.70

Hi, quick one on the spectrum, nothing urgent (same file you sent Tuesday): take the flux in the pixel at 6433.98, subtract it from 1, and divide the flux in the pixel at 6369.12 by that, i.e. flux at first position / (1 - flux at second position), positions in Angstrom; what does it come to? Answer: -0.84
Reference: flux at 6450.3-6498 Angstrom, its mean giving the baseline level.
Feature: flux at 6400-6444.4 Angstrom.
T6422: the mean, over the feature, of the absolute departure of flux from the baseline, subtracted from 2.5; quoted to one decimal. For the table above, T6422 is 1.2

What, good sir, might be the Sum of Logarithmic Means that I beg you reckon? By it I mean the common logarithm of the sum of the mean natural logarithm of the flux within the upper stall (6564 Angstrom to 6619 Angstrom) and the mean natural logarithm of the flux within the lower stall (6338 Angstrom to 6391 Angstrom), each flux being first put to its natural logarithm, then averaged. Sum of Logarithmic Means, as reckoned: 0.619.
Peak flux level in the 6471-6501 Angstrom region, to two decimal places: 9.84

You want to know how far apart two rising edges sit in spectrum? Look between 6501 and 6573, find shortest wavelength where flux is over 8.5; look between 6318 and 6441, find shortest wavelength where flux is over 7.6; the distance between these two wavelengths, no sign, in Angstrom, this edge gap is 150.9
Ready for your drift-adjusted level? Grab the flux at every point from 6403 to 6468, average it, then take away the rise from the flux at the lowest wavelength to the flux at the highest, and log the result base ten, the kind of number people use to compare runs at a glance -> 0.78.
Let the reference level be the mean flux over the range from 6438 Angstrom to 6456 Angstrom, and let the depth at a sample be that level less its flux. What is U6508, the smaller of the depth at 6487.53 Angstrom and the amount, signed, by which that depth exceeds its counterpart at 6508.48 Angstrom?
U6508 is -1.1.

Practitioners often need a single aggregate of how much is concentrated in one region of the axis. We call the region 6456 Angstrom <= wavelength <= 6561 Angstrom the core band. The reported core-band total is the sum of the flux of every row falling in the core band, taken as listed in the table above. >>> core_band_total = 339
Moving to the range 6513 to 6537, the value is 82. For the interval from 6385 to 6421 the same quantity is 84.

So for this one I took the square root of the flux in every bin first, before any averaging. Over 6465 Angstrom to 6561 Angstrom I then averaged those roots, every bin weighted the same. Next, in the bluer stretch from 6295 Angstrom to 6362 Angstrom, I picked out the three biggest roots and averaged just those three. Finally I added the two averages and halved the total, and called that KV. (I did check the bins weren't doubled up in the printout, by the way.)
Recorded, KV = 2.92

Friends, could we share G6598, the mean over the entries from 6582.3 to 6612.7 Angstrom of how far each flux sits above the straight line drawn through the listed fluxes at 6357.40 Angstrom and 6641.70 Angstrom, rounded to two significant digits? 1.5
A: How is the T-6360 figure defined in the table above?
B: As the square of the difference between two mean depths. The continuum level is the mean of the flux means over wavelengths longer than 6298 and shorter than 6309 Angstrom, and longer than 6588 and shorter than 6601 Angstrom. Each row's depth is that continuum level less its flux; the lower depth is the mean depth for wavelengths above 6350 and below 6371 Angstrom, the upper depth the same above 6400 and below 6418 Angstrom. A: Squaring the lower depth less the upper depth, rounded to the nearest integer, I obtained 1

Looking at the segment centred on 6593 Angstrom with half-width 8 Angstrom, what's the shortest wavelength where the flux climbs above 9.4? 6589.91 Angstrom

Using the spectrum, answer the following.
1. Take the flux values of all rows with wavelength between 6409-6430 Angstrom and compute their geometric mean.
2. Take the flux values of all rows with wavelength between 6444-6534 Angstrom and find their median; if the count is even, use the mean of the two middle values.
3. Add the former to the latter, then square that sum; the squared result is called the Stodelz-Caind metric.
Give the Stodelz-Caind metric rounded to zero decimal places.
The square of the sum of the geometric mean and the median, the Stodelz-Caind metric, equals 279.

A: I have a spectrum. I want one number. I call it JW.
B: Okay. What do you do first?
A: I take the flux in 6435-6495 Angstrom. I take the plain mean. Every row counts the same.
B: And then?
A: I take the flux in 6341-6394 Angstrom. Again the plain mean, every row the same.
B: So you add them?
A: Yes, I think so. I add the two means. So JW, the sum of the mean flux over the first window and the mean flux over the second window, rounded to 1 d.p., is 15.1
